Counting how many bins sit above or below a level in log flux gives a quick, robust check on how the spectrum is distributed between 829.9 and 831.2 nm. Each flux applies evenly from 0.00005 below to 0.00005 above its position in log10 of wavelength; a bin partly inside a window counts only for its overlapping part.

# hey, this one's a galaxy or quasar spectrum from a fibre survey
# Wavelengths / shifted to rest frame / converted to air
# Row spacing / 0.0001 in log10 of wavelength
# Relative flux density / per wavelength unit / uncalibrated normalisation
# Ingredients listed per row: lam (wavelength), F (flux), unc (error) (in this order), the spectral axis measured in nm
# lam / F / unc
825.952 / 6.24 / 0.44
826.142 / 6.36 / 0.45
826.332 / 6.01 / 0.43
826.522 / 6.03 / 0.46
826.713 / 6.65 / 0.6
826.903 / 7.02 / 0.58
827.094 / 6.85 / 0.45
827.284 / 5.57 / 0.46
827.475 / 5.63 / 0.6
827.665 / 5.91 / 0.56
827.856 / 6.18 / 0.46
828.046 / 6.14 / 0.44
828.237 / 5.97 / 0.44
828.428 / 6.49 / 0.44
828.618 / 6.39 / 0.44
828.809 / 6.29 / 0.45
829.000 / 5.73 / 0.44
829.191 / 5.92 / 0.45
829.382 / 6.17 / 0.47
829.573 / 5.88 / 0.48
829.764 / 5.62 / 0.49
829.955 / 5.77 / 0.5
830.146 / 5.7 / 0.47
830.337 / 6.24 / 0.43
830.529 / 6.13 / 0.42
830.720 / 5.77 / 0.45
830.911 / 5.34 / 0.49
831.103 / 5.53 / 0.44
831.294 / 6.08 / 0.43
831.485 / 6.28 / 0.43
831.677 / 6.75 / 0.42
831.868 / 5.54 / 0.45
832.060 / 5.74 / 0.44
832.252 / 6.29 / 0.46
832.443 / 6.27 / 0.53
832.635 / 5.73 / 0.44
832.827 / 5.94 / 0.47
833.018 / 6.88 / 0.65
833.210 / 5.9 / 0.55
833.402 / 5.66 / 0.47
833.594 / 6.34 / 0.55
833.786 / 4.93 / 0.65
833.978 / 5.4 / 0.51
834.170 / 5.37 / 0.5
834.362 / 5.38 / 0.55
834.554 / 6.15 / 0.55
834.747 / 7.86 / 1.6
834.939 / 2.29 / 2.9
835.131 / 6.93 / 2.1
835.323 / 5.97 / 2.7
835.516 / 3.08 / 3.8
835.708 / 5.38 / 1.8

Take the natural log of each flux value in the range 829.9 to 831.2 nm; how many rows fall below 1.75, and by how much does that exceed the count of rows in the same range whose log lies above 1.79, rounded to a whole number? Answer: 1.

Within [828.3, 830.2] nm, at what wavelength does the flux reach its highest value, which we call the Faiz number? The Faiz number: 828.428 nm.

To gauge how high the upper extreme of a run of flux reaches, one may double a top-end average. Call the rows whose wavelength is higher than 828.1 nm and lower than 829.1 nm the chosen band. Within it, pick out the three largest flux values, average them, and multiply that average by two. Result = 12.8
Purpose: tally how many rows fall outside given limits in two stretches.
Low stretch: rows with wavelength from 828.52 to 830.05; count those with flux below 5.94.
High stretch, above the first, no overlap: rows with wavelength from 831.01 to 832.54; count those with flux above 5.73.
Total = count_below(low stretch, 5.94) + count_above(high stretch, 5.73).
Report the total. 11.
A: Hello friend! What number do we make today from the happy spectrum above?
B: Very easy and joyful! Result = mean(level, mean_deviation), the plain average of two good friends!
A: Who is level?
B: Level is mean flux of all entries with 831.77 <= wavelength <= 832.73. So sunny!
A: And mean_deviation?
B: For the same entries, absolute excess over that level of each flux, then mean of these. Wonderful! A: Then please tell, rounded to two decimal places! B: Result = 3.10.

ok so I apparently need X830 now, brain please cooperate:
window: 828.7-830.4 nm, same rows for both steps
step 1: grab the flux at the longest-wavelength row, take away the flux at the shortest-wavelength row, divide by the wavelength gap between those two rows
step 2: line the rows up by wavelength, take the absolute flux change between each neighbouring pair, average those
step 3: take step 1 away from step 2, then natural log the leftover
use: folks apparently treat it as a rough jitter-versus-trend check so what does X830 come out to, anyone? -1.13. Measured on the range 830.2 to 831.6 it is -1.30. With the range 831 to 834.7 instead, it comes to -1.06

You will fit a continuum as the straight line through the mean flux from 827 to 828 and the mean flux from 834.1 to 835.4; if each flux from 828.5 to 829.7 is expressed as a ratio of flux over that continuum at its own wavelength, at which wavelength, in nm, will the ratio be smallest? 829.000 nm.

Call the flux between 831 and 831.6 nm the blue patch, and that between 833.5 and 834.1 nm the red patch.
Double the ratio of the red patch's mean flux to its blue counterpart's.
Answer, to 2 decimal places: 1.86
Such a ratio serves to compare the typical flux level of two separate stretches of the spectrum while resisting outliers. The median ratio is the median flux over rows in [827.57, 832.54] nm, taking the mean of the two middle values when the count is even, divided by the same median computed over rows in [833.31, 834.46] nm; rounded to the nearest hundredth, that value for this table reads 1.12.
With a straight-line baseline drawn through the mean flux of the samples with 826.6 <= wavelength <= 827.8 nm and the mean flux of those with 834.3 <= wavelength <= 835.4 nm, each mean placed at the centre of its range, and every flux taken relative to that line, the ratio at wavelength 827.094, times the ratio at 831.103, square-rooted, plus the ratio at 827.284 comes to 1.89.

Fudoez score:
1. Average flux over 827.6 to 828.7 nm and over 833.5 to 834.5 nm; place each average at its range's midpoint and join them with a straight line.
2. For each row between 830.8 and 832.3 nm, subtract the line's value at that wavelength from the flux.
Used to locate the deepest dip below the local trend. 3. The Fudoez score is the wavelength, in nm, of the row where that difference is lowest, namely 830.911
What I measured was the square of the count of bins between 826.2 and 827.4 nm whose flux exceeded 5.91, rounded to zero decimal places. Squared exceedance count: 25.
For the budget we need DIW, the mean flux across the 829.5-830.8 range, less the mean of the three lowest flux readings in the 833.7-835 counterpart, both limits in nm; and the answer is 1.7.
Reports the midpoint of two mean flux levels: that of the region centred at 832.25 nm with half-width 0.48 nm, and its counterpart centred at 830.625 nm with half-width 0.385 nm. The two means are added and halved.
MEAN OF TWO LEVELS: 5.89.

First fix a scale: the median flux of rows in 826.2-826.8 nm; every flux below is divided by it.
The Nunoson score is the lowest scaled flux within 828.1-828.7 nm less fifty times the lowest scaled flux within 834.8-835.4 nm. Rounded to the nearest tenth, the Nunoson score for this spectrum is -18.0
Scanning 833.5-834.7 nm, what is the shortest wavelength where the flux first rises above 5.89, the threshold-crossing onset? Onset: 833.594 nm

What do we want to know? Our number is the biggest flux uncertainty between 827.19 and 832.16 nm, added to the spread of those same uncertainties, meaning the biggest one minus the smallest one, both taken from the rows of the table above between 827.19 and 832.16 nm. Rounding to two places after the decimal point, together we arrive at 0.78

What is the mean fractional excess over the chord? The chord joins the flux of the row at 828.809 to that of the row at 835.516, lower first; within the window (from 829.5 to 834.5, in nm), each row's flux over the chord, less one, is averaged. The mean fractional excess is 0.3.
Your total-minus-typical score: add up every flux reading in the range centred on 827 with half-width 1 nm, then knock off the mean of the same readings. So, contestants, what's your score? 56.0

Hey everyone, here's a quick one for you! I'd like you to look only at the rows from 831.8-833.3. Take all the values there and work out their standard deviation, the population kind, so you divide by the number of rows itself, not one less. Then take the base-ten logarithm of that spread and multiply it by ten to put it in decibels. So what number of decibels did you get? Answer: -4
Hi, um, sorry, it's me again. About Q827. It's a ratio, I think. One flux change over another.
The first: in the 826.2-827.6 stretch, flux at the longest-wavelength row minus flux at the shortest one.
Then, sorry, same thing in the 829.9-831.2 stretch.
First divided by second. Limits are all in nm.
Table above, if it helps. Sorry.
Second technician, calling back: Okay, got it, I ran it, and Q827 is 1.6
